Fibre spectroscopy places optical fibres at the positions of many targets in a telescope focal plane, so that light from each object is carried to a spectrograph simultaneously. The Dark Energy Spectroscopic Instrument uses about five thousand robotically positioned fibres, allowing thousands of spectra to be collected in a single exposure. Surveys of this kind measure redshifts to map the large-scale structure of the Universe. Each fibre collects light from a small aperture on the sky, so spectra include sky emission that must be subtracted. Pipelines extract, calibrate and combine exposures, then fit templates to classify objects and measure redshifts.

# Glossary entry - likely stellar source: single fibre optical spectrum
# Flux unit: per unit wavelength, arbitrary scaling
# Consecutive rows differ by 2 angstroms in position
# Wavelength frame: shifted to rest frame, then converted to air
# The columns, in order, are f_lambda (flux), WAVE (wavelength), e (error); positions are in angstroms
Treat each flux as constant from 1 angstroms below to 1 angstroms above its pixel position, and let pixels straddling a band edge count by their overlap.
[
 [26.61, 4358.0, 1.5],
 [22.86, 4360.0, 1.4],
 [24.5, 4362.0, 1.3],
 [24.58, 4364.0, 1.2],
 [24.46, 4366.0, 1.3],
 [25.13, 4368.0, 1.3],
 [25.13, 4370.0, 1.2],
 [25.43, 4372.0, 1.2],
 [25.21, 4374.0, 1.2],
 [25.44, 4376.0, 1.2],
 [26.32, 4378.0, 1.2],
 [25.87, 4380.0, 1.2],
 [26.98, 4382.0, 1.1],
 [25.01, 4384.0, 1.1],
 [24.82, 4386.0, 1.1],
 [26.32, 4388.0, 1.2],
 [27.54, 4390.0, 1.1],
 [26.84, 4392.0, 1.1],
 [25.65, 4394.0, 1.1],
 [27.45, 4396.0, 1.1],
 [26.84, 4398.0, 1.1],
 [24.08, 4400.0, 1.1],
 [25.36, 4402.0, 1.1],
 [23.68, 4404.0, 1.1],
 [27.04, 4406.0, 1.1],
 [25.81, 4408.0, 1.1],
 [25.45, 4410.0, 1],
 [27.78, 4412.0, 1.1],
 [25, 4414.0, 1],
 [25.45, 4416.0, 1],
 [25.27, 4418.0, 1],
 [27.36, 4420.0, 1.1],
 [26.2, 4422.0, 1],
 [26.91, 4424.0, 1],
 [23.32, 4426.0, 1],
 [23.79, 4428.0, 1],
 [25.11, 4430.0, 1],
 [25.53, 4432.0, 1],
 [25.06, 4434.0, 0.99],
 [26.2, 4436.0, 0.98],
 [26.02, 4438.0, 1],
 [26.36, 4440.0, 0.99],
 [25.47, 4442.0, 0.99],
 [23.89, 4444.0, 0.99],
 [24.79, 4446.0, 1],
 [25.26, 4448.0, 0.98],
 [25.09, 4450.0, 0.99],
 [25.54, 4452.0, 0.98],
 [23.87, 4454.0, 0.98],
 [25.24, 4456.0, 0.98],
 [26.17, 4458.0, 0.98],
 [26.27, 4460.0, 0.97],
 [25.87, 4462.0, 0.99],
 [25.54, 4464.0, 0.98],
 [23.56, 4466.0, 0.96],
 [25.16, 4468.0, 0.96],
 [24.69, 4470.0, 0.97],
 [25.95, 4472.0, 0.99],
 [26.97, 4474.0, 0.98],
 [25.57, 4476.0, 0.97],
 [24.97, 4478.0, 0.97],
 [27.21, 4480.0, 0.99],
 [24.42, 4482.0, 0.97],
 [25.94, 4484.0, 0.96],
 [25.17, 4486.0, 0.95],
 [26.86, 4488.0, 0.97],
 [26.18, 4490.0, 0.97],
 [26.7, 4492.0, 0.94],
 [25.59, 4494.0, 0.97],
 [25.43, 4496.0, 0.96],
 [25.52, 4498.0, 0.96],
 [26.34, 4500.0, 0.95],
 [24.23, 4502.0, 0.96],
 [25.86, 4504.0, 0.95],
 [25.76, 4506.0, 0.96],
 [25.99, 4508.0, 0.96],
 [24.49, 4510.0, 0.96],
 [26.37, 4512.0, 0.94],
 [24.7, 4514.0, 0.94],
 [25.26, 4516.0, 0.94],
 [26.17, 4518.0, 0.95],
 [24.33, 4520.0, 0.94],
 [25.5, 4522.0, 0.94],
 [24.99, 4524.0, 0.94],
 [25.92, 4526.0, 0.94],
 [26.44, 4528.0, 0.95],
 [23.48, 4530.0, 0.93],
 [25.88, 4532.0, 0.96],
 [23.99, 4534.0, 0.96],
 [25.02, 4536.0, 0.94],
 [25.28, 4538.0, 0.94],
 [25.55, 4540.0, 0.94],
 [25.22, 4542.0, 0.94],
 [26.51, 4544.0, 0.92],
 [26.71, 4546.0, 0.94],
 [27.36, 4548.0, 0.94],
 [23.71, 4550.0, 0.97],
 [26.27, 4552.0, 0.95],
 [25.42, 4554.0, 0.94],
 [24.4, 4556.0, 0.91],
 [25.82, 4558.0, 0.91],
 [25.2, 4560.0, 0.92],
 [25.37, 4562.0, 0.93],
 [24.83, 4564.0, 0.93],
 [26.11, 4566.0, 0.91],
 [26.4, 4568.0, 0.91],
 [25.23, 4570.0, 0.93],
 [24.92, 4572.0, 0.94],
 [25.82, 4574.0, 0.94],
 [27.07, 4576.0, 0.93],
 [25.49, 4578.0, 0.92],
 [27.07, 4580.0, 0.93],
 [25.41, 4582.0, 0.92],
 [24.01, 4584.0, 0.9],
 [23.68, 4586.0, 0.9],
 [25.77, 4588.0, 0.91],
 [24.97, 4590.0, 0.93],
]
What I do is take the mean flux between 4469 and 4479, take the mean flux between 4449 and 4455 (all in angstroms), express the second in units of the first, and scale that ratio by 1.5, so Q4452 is 1.45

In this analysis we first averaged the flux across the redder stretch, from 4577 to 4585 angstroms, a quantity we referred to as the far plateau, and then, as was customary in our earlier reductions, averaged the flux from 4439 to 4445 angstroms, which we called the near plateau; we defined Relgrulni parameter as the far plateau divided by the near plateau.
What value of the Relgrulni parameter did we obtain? 1.01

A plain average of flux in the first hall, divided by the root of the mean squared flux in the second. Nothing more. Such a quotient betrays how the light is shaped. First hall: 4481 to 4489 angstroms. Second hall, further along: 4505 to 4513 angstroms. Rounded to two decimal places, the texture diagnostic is 1.00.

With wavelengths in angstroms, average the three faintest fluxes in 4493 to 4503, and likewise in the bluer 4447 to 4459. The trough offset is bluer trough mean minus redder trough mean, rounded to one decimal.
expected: -0.3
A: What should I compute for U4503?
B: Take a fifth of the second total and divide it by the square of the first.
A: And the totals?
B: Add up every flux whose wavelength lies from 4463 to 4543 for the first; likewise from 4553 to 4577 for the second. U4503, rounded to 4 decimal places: 0.0001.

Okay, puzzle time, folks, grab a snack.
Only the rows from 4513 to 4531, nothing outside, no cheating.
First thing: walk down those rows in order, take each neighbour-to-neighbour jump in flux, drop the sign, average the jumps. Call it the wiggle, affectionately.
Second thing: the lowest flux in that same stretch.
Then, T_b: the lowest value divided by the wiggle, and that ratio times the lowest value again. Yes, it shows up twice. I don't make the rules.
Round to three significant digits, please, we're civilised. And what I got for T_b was 469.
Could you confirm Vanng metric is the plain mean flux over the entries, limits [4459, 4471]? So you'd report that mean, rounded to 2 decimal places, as 25.18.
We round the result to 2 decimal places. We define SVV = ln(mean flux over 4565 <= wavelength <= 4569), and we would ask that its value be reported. 3.27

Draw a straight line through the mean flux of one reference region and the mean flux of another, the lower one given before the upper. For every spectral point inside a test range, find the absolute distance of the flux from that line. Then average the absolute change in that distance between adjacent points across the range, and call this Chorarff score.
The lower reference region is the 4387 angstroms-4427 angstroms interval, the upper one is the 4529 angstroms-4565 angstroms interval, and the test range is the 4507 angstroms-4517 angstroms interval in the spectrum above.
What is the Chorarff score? 0.33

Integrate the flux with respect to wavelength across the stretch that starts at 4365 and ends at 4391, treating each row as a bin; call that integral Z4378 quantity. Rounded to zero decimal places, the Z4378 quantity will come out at 667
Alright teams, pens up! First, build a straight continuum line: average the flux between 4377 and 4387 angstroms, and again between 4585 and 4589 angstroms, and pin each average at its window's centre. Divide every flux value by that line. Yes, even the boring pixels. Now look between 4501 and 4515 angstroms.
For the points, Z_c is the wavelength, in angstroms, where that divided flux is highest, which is 4512.0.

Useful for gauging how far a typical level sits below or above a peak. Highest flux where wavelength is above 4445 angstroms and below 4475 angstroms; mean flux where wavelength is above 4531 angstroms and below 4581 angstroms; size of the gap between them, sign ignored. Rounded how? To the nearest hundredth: 1.34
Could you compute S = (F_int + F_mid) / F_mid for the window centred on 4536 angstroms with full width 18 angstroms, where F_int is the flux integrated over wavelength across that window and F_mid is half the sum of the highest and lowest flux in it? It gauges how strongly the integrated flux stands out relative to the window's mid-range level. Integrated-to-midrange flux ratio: 19.2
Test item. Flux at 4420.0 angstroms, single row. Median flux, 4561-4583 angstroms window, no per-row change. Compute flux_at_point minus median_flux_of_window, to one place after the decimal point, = 1.9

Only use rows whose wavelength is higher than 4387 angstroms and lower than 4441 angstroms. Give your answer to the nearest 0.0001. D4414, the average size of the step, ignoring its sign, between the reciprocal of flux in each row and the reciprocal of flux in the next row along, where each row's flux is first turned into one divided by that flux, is 0.0020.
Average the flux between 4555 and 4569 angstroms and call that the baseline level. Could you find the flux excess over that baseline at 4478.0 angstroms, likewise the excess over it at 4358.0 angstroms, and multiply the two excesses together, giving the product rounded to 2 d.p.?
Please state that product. -0.55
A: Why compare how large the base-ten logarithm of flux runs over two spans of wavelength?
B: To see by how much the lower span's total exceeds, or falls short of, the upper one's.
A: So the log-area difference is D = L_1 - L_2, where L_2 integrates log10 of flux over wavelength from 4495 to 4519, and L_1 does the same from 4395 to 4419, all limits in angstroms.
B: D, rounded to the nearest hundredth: 0.10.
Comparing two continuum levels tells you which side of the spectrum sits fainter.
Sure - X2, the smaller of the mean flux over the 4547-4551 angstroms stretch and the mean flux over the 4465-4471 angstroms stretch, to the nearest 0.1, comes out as 24.5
